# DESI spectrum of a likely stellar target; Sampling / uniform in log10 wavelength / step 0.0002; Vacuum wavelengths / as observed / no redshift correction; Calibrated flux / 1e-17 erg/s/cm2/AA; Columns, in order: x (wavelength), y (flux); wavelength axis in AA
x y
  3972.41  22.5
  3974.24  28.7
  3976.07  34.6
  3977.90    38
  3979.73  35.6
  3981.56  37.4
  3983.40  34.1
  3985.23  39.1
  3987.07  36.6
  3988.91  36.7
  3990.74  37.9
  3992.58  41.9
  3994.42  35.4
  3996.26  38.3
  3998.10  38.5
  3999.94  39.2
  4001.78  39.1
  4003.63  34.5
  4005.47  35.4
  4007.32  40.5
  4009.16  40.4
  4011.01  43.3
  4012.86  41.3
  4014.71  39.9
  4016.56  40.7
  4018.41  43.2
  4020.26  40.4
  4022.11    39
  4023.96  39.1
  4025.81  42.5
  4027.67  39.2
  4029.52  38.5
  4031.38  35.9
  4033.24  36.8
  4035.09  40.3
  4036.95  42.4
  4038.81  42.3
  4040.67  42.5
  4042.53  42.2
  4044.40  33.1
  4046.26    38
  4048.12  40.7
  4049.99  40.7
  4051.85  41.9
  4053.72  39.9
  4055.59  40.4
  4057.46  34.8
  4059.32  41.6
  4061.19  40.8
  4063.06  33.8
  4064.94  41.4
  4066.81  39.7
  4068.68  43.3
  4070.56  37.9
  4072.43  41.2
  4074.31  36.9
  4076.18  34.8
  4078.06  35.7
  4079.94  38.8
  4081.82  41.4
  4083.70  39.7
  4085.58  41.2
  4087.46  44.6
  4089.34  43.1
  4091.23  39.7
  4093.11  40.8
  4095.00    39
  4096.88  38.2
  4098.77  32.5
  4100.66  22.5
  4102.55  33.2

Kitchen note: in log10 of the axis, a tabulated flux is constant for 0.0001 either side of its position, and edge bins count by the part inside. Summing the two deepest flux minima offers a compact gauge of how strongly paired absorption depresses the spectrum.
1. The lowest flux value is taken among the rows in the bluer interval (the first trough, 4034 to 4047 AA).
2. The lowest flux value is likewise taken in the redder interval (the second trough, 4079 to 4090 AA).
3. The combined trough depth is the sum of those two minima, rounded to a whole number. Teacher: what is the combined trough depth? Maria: 72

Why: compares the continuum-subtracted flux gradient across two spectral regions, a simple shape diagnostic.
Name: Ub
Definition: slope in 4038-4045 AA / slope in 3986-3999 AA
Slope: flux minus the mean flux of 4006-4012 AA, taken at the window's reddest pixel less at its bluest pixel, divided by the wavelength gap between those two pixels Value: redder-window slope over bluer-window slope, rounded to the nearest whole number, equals -10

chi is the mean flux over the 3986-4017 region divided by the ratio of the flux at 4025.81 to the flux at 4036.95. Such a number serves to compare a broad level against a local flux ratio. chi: 38.7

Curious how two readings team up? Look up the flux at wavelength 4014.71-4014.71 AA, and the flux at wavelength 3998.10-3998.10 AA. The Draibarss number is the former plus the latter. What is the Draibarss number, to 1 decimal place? 78.4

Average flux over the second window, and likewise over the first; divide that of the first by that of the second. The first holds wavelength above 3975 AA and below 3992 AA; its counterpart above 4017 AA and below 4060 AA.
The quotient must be 0.92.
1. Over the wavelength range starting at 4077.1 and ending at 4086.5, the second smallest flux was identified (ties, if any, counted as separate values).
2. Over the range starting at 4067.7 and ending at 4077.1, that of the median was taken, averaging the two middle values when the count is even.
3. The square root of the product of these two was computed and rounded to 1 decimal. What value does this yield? 38.3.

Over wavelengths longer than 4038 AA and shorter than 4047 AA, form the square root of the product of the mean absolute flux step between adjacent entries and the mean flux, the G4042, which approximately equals 12.0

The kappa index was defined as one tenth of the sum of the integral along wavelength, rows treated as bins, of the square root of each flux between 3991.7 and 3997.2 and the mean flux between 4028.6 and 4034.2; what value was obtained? 7.1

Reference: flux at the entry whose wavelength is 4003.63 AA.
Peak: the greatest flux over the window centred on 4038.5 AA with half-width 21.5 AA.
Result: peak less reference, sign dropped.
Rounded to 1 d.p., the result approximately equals 8.7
